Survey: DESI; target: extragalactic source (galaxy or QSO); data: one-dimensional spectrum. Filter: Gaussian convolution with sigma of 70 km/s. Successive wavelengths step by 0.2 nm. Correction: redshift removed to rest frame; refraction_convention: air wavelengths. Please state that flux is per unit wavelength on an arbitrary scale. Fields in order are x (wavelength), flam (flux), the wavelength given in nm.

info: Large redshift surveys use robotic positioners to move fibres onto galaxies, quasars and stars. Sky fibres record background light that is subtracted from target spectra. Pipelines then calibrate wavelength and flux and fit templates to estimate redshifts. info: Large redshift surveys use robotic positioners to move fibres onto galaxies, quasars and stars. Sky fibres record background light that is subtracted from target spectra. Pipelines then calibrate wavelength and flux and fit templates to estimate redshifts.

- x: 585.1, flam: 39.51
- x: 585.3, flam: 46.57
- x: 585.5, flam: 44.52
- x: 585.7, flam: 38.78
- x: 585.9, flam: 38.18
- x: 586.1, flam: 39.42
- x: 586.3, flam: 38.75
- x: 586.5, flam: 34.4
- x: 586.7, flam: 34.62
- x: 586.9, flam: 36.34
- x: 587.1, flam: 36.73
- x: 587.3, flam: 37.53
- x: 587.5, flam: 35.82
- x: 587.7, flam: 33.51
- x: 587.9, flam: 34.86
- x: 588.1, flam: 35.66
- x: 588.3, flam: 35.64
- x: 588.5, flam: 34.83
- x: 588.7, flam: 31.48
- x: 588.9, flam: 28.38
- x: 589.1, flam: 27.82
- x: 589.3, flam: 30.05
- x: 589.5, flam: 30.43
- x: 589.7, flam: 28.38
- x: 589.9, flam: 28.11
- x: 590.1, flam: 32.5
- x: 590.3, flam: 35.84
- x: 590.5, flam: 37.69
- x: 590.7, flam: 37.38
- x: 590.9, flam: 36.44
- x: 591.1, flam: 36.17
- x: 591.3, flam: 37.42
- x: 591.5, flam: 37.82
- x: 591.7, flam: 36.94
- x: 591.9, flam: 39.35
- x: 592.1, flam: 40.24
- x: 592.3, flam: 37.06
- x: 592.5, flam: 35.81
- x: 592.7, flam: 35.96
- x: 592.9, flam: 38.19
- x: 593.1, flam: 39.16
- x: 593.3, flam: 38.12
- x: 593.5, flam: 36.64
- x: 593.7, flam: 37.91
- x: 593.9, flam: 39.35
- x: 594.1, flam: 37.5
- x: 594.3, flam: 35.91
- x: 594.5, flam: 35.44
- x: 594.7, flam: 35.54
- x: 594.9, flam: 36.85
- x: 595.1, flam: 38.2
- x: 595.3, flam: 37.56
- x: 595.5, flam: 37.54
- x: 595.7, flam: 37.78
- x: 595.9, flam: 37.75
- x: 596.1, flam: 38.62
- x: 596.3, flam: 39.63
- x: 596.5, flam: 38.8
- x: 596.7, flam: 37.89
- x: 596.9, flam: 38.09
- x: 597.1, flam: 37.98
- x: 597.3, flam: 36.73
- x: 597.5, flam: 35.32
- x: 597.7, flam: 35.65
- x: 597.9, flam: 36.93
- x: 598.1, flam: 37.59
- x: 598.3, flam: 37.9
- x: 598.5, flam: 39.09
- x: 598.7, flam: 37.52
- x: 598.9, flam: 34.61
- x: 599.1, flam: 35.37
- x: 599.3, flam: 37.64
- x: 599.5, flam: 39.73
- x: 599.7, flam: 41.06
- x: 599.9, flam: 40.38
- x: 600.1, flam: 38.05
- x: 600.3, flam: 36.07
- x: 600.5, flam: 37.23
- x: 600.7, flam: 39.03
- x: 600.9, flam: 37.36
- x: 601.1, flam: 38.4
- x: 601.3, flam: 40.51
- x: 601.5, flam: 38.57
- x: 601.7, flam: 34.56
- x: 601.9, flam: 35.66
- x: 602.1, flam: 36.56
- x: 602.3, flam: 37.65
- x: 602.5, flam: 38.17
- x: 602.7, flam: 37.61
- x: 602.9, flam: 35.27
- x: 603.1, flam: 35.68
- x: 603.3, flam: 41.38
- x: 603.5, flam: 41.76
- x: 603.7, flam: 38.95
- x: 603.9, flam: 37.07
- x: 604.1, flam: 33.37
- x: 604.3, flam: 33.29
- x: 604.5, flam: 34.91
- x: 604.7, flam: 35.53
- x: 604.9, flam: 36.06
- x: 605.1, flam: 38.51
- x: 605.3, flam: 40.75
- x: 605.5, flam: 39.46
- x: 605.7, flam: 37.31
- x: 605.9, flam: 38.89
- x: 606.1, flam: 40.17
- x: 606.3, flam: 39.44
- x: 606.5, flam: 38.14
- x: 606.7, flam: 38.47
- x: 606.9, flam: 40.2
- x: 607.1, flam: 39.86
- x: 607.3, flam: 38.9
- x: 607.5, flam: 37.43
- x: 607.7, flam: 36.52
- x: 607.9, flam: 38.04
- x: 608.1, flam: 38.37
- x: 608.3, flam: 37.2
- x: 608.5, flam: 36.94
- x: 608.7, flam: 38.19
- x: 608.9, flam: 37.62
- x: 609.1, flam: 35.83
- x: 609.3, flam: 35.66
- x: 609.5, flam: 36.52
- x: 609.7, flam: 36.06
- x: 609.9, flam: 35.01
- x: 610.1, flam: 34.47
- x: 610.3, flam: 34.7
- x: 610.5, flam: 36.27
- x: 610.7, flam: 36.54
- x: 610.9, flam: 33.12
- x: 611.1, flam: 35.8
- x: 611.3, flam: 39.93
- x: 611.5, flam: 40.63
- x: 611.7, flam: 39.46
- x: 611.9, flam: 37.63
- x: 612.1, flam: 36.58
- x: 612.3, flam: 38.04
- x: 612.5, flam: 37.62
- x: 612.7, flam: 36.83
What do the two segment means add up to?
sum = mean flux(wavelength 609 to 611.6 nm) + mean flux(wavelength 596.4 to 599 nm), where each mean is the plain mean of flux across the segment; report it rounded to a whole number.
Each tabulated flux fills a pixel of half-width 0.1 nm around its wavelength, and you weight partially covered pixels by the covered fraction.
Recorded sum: 73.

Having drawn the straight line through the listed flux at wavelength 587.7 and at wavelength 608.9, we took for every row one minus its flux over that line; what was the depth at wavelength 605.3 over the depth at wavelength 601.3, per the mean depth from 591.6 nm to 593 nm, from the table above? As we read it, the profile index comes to -9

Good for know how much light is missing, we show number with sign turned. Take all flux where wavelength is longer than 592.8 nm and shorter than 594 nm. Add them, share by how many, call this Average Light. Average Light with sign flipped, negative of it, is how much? -38.2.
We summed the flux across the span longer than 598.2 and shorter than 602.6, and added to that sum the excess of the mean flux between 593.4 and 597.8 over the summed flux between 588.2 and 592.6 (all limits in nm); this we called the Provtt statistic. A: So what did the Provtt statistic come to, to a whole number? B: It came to 113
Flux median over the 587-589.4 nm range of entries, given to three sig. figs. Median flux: 34.8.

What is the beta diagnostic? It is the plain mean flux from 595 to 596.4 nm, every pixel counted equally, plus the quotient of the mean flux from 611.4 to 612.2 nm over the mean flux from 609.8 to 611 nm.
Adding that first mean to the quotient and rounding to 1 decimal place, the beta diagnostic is 39.3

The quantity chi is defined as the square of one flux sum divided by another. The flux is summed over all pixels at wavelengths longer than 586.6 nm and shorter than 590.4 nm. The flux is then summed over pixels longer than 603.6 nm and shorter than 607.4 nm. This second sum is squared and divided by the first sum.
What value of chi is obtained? 823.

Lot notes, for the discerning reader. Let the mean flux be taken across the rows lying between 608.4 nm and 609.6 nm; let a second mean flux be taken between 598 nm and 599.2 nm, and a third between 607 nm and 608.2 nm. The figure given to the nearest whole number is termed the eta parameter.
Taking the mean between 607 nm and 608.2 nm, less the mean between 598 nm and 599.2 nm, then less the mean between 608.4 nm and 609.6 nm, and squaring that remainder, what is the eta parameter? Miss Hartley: 1269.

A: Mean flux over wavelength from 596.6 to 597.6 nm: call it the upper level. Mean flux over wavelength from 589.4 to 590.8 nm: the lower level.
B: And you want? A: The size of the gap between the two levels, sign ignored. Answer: 4.3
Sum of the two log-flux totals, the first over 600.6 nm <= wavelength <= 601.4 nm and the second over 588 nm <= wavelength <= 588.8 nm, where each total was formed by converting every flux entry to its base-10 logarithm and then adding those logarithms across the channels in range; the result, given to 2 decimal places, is 12.50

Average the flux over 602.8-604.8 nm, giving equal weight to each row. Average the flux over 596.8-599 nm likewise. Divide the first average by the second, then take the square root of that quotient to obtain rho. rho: 1.00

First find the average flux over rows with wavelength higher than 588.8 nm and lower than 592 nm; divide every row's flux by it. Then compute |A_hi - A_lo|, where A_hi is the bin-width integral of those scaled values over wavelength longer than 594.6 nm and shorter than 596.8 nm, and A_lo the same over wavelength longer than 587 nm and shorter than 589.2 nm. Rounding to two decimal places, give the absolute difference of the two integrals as 0.26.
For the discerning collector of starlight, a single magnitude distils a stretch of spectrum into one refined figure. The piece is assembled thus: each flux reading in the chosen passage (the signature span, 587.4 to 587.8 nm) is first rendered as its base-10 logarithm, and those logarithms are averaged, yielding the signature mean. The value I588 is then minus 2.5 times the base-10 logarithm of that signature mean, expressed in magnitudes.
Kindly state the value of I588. -0.469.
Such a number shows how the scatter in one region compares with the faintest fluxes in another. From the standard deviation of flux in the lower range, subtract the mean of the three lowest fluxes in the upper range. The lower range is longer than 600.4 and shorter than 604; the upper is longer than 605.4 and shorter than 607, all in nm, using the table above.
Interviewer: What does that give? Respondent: -36.0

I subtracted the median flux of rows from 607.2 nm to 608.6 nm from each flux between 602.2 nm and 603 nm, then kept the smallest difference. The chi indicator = -2.2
